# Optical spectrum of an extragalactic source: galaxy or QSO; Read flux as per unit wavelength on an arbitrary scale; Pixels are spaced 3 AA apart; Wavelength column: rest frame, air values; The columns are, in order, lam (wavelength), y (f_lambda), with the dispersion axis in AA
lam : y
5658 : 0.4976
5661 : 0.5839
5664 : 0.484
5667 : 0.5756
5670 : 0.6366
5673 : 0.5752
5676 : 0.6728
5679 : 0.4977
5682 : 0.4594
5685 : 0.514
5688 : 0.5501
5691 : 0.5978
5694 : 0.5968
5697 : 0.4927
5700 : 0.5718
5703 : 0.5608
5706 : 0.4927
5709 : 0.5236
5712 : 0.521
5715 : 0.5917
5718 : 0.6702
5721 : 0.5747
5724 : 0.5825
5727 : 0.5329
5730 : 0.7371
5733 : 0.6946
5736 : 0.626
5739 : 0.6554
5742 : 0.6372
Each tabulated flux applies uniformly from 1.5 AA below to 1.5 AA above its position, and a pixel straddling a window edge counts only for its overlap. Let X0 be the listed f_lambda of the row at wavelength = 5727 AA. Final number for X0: 0.5329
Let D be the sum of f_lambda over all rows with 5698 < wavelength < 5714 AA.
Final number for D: 2.67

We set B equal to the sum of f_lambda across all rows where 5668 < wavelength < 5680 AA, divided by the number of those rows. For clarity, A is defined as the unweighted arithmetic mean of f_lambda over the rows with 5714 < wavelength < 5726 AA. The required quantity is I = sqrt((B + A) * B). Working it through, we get 0.846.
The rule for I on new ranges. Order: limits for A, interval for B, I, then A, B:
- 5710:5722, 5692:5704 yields 0.798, 0.589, 0.556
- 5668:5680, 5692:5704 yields 0.800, 0.596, 0.556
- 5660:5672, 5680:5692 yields 0.764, 0.570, 0.530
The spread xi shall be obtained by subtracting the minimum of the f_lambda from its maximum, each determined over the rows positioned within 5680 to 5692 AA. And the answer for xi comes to 0.14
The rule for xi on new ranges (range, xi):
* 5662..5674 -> 0.15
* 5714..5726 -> 0.10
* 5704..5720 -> 0.18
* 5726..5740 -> 0.20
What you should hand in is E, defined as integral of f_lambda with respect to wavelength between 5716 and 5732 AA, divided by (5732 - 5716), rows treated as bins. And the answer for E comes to 0.62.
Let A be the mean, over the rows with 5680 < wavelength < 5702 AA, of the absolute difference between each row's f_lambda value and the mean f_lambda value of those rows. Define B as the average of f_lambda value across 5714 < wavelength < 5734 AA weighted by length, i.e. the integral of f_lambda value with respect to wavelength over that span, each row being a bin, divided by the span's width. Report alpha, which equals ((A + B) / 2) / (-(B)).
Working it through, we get -0.535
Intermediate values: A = 0.044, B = 0.625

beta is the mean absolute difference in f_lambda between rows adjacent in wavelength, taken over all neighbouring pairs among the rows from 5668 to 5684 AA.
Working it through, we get 0.093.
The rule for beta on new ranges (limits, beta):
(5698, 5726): 0.046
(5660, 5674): 0.078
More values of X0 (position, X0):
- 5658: 0.4976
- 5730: 0.7371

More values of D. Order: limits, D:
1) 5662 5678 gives 2.94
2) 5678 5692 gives 2.62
